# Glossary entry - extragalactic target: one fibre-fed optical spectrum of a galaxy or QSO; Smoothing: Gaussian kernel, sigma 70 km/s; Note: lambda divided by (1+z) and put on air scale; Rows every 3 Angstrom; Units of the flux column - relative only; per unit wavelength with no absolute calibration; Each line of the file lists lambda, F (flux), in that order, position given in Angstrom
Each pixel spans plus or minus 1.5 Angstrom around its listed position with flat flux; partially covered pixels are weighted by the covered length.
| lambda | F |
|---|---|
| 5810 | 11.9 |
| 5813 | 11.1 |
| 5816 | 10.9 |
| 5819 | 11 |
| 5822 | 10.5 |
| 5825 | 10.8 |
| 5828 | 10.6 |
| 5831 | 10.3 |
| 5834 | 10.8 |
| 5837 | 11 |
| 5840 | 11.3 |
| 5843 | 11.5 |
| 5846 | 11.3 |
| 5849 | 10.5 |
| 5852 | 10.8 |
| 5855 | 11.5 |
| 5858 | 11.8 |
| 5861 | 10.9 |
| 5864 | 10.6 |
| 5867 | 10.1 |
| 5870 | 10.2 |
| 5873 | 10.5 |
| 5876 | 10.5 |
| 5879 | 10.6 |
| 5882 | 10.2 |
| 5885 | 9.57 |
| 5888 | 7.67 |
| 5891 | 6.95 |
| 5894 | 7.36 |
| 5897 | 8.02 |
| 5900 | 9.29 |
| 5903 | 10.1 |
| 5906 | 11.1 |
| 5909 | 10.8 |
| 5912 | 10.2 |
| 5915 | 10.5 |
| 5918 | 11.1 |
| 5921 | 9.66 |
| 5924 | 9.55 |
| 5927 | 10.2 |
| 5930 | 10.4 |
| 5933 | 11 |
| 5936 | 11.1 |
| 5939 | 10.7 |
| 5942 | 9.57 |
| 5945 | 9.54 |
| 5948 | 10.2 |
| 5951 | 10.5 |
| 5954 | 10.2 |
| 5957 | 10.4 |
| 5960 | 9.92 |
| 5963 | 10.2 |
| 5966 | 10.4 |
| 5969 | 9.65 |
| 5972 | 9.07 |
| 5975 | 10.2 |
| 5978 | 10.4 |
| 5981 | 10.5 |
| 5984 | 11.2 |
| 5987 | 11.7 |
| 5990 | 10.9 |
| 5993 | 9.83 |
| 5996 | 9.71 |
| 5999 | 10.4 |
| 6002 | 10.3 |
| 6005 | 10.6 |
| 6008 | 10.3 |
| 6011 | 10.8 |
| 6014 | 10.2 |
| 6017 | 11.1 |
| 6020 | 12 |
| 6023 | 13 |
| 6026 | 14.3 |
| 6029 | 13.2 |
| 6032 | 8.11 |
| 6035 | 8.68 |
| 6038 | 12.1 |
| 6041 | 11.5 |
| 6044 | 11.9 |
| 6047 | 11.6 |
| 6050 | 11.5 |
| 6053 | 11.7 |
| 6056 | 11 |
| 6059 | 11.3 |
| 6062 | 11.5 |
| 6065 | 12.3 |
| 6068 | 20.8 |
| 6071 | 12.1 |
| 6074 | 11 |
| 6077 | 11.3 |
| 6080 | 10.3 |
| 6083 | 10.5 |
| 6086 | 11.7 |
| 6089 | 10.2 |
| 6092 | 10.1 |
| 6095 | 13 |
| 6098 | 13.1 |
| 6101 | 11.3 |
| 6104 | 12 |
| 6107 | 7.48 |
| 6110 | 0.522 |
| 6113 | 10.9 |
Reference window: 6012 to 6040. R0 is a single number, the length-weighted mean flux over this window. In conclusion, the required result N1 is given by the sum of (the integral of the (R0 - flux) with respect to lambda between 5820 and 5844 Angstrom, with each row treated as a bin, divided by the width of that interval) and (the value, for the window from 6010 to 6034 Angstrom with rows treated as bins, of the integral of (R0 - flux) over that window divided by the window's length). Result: 0.4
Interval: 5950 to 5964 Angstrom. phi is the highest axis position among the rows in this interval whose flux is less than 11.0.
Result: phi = 5963 Angstrom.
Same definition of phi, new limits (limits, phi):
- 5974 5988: 5981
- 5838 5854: 5852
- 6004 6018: 6014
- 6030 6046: 6035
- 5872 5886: 5885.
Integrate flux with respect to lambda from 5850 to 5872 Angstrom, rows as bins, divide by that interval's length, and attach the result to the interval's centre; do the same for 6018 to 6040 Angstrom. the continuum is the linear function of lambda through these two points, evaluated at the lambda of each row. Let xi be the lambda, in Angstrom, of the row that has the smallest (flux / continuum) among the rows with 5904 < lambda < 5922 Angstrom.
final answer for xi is 5921 Angstrom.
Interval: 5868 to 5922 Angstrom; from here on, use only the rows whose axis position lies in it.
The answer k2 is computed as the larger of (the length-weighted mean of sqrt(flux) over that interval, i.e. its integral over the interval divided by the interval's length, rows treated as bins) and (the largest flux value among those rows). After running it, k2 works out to 11.1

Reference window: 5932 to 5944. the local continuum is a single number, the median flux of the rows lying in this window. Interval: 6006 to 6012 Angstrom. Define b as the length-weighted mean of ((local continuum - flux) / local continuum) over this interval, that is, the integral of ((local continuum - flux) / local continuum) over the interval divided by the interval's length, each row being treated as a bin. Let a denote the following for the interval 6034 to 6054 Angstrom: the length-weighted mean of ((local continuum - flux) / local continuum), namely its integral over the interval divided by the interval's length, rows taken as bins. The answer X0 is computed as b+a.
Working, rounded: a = -0.04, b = 0.03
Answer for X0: -0.02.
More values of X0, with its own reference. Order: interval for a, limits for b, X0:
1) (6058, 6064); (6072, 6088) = -0.07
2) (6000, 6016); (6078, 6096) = 0.03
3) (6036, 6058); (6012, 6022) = -0.09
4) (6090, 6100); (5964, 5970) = -0.03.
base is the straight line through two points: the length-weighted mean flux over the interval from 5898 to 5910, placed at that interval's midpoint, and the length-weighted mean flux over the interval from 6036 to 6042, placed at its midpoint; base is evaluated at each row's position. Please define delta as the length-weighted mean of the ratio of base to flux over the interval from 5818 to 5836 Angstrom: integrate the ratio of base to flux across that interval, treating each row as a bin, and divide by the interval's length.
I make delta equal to 0.88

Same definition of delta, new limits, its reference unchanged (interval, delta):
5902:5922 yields 0.98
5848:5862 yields 0.87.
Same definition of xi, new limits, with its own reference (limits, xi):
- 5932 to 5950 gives 5945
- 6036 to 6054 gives 6050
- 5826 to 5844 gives 5831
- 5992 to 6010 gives 5996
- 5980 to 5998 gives 5996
